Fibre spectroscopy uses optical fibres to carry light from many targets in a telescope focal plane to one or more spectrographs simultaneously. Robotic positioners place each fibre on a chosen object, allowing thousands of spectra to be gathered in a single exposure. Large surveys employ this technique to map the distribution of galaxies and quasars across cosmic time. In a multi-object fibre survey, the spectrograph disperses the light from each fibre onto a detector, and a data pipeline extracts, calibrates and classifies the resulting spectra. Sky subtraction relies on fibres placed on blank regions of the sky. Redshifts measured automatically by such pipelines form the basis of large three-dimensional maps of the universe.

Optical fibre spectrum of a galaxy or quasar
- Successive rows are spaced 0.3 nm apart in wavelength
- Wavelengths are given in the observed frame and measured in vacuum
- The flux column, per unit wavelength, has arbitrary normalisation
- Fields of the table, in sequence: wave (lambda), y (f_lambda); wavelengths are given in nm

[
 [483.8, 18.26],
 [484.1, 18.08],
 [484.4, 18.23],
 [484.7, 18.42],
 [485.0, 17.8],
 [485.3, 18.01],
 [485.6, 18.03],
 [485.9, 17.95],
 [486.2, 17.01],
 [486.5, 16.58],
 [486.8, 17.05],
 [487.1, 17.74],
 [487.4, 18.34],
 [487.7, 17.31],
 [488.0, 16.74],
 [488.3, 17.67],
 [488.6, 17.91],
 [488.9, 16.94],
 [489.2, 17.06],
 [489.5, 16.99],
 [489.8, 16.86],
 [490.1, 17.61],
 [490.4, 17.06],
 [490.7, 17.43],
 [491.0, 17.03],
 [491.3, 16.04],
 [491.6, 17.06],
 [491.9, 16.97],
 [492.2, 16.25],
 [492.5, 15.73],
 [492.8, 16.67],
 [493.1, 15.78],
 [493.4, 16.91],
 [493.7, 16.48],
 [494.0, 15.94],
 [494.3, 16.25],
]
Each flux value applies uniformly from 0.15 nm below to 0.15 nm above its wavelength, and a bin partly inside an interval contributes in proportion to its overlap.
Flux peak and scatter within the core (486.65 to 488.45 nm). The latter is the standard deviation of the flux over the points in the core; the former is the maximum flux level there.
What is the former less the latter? 17.8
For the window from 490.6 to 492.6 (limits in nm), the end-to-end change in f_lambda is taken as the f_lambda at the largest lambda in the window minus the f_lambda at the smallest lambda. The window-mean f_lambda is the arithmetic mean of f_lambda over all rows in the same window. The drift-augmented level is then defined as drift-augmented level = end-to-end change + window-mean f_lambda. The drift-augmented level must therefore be 14.9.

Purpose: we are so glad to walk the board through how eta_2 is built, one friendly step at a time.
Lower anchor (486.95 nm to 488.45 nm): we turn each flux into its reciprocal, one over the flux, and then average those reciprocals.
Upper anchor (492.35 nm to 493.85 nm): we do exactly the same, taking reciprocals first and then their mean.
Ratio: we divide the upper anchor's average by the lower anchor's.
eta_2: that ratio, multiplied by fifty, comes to 53.8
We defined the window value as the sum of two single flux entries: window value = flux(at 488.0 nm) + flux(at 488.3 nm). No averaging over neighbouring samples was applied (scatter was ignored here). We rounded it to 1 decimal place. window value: 34.4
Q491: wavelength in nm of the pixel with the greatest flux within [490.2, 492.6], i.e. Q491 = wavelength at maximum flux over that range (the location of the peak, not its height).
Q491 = 490.7 nm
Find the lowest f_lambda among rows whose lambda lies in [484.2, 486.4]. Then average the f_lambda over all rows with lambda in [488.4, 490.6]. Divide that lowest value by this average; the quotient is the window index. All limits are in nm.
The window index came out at 0.99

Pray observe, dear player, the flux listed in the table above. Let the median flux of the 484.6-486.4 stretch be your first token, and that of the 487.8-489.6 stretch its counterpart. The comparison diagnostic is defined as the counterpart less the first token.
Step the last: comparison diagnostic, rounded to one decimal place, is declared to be -1.0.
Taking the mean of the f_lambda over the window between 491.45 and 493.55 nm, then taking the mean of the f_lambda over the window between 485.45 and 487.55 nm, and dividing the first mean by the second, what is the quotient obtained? 0.94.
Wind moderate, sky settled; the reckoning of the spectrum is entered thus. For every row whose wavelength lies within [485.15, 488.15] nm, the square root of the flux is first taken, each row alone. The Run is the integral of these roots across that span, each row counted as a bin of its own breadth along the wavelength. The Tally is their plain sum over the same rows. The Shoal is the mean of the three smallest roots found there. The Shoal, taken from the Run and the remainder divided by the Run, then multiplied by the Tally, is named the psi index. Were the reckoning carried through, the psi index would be 28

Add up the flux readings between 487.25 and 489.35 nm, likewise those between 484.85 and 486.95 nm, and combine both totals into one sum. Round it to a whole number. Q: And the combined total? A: 244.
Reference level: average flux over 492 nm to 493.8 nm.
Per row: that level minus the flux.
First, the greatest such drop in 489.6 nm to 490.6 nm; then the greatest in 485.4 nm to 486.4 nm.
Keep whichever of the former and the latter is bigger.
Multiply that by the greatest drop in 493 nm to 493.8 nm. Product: -0.29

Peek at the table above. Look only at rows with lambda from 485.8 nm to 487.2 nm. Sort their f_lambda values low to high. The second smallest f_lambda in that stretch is 17.01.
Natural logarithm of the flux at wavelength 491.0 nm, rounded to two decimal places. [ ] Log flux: 2.83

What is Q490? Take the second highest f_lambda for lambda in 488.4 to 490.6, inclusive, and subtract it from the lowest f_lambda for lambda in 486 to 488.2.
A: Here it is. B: -1.0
